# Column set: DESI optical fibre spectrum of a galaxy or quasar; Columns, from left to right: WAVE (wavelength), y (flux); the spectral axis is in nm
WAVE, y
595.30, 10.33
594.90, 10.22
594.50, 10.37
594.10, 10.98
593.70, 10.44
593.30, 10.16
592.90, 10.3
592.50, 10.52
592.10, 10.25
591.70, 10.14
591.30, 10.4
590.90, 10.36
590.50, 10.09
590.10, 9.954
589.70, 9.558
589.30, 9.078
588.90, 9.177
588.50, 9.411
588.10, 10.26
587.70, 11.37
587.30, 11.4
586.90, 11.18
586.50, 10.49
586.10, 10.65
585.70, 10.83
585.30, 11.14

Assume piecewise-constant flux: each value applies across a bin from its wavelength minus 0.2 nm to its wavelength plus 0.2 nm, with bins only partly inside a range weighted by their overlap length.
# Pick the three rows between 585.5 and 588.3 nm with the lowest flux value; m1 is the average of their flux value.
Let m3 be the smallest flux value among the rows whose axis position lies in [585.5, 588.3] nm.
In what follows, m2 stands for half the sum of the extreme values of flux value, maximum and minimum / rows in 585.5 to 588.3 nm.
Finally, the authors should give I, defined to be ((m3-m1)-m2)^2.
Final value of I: 122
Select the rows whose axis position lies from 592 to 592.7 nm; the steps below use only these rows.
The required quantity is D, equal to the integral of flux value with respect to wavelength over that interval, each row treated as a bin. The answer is 7.3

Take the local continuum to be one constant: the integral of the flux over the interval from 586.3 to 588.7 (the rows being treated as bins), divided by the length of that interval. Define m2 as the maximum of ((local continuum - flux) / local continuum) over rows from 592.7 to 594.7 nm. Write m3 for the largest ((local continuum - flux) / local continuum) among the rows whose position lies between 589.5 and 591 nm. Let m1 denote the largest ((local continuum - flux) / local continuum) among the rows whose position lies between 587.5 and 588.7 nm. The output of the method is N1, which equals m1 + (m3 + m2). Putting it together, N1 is 0.27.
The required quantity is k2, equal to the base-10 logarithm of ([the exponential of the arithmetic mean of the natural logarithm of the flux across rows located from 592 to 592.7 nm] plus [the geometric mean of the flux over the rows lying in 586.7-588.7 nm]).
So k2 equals 1.32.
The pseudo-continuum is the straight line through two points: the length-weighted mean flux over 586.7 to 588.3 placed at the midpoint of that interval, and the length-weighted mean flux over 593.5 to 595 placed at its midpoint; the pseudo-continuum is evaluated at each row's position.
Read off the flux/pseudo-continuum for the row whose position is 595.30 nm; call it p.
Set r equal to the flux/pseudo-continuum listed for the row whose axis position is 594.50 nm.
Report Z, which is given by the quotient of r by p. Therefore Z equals 1.00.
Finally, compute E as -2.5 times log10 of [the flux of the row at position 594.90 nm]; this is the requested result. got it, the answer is -2.52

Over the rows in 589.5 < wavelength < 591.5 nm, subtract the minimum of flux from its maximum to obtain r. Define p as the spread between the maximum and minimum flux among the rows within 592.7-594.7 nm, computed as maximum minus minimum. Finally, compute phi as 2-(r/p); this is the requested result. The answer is 0.97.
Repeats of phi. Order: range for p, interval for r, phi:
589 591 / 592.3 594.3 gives 1.36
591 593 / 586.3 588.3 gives -1.00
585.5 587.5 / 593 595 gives 1.10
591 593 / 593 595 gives -0.16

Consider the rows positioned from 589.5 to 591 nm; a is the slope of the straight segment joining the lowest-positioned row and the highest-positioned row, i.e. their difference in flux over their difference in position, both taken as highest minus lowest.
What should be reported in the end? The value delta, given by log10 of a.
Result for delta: -0.18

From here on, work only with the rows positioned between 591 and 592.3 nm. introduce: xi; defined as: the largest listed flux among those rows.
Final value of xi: 10.4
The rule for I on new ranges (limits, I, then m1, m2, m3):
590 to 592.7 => 107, 10.1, 10.2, 9.954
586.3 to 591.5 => 108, 9.2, 10.2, 9.078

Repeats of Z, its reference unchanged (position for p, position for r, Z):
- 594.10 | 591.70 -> 0.91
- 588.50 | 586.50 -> 1.10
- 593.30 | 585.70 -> 1.01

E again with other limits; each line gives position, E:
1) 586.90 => -2.62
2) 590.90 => -2.54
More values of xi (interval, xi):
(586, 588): 11.4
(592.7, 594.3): 10.98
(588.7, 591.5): 10.4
